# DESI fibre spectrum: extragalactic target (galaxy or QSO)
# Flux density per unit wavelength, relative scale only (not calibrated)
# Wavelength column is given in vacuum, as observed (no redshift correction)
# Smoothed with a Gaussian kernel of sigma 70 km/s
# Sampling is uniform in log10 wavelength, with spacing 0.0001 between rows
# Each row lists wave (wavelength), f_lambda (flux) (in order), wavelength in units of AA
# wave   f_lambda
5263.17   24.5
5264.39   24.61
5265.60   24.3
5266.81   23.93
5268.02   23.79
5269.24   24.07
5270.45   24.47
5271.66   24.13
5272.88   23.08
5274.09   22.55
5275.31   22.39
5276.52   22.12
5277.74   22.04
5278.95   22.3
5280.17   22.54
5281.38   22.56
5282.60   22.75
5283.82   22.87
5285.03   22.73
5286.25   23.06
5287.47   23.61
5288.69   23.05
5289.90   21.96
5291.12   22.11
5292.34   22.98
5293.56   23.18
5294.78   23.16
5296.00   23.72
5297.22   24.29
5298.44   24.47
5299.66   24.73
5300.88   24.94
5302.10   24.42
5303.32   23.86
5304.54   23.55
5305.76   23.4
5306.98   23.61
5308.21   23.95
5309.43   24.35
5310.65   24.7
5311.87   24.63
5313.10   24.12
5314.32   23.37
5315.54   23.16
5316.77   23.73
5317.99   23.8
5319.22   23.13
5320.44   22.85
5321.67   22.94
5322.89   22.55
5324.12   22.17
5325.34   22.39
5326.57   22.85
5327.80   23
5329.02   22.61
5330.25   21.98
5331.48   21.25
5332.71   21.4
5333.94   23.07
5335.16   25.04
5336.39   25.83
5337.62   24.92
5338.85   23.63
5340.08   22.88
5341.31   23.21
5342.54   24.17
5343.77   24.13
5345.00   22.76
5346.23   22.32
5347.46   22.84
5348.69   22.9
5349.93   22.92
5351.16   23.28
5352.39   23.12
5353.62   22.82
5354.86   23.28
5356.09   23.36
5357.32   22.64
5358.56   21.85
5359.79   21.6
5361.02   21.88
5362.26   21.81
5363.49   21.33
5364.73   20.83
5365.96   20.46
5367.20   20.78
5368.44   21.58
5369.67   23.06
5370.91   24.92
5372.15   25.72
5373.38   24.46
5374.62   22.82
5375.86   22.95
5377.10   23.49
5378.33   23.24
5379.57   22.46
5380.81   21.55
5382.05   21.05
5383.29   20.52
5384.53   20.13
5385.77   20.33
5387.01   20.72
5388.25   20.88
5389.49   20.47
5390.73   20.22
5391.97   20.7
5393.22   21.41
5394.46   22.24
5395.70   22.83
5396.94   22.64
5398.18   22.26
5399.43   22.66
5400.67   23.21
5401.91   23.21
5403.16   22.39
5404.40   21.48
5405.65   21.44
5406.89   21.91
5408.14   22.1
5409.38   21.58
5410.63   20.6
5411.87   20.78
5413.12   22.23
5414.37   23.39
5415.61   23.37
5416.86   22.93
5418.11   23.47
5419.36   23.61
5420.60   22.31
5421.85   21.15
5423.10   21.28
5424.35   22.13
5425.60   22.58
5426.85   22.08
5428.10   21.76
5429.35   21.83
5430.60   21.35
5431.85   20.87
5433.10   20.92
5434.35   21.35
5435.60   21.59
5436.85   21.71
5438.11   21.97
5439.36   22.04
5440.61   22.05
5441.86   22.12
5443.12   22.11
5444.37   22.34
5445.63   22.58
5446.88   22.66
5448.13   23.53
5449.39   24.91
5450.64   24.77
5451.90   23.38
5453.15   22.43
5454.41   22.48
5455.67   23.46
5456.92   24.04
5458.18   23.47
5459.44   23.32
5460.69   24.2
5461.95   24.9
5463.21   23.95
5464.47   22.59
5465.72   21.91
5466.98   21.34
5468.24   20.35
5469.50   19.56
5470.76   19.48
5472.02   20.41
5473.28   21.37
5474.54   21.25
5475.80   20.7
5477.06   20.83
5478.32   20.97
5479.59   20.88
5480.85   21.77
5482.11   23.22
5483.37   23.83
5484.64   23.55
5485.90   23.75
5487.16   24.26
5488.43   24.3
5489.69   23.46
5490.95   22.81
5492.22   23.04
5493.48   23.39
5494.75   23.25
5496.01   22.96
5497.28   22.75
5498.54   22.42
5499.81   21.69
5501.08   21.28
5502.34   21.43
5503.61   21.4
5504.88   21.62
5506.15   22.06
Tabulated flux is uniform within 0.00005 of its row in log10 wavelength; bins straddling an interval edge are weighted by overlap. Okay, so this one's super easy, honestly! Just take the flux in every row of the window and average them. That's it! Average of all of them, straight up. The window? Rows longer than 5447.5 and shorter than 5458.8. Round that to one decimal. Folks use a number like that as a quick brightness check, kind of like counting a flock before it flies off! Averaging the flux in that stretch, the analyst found 23.6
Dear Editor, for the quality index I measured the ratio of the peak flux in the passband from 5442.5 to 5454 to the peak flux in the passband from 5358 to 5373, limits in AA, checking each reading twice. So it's 0.97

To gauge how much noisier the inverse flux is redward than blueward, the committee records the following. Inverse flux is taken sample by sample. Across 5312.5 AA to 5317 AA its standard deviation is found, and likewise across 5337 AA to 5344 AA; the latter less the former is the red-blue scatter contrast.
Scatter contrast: 0.0005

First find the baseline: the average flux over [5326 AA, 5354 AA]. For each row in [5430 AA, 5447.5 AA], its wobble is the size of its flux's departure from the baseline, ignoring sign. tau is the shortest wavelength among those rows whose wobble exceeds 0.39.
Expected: 5430.60 AA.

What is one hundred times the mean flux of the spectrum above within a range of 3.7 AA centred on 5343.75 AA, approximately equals 2369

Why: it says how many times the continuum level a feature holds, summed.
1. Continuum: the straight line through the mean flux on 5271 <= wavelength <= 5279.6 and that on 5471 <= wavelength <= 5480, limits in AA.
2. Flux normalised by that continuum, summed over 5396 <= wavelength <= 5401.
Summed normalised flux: 4.21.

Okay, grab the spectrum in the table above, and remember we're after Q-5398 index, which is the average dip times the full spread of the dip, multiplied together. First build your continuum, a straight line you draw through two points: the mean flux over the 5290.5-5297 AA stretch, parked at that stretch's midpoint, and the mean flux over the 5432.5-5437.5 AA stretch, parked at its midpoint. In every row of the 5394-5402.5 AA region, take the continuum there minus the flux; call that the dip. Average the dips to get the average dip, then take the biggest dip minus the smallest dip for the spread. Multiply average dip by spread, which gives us -1.0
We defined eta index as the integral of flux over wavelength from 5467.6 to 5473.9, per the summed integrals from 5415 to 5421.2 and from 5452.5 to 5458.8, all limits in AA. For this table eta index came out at 0.440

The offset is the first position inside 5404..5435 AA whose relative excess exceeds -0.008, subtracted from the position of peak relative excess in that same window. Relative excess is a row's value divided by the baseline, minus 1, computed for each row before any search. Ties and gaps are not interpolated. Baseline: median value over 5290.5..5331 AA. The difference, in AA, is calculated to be 5.0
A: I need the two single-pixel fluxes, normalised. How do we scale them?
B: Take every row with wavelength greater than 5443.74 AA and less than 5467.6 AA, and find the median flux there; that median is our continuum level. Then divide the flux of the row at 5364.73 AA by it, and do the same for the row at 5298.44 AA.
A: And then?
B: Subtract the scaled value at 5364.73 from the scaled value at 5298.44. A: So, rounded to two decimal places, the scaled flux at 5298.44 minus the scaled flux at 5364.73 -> 0.16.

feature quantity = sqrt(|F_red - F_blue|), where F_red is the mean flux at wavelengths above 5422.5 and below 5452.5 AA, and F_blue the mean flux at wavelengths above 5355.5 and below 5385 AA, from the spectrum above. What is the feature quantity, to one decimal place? 0.2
